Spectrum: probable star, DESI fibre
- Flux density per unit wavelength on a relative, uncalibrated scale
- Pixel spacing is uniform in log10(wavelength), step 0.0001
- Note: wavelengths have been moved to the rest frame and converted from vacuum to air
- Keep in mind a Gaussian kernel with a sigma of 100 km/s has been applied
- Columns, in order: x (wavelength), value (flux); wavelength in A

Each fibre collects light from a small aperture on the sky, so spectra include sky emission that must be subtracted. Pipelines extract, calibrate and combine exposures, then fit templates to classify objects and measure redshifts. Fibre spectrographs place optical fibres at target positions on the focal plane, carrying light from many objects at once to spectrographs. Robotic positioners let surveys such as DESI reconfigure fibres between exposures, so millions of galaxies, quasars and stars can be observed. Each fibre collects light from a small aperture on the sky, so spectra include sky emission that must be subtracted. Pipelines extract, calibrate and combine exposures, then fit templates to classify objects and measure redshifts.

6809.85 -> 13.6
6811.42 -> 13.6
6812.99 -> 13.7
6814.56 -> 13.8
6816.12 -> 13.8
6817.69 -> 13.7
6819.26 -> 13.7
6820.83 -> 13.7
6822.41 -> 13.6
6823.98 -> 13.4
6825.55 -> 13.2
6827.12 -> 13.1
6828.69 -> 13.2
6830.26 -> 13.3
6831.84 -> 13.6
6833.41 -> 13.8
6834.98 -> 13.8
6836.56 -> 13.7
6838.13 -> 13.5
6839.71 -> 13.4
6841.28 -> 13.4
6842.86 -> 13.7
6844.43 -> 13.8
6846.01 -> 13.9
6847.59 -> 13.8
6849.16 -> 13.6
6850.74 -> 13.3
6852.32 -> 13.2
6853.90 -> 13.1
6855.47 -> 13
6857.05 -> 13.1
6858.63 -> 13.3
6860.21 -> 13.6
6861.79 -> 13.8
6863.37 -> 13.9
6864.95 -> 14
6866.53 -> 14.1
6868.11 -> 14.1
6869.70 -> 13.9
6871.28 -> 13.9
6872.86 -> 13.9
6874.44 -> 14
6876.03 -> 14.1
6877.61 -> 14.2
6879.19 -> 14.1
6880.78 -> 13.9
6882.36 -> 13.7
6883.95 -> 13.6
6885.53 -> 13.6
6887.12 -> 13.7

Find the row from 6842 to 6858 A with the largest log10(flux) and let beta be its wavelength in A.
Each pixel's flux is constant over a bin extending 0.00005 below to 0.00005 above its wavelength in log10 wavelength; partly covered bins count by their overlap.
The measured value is 6846.01 A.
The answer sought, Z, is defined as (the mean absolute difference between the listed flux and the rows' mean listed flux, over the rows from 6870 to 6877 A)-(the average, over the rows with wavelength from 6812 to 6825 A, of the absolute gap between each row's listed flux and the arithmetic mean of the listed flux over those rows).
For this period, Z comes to -0.01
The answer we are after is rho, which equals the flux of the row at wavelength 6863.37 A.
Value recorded 13.9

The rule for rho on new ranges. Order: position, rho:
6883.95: 13.6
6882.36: 13.7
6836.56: 13.7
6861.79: 13.8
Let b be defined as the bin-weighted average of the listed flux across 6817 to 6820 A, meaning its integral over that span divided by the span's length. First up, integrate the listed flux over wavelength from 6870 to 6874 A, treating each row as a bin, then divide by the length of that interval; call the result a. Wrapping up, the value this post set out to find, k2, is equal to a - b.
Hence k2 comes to 0.23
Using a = 13.9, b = 13.7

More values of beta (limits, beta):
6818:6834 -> 6833.41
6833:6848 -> 6846.01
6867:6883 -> 6877.61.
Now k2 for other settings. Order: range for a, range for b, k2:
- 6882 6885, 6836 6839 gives 0.06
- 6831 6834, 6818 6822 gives 0.01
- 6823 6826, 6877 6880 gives -0.79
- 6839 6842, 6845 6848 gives -0.40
